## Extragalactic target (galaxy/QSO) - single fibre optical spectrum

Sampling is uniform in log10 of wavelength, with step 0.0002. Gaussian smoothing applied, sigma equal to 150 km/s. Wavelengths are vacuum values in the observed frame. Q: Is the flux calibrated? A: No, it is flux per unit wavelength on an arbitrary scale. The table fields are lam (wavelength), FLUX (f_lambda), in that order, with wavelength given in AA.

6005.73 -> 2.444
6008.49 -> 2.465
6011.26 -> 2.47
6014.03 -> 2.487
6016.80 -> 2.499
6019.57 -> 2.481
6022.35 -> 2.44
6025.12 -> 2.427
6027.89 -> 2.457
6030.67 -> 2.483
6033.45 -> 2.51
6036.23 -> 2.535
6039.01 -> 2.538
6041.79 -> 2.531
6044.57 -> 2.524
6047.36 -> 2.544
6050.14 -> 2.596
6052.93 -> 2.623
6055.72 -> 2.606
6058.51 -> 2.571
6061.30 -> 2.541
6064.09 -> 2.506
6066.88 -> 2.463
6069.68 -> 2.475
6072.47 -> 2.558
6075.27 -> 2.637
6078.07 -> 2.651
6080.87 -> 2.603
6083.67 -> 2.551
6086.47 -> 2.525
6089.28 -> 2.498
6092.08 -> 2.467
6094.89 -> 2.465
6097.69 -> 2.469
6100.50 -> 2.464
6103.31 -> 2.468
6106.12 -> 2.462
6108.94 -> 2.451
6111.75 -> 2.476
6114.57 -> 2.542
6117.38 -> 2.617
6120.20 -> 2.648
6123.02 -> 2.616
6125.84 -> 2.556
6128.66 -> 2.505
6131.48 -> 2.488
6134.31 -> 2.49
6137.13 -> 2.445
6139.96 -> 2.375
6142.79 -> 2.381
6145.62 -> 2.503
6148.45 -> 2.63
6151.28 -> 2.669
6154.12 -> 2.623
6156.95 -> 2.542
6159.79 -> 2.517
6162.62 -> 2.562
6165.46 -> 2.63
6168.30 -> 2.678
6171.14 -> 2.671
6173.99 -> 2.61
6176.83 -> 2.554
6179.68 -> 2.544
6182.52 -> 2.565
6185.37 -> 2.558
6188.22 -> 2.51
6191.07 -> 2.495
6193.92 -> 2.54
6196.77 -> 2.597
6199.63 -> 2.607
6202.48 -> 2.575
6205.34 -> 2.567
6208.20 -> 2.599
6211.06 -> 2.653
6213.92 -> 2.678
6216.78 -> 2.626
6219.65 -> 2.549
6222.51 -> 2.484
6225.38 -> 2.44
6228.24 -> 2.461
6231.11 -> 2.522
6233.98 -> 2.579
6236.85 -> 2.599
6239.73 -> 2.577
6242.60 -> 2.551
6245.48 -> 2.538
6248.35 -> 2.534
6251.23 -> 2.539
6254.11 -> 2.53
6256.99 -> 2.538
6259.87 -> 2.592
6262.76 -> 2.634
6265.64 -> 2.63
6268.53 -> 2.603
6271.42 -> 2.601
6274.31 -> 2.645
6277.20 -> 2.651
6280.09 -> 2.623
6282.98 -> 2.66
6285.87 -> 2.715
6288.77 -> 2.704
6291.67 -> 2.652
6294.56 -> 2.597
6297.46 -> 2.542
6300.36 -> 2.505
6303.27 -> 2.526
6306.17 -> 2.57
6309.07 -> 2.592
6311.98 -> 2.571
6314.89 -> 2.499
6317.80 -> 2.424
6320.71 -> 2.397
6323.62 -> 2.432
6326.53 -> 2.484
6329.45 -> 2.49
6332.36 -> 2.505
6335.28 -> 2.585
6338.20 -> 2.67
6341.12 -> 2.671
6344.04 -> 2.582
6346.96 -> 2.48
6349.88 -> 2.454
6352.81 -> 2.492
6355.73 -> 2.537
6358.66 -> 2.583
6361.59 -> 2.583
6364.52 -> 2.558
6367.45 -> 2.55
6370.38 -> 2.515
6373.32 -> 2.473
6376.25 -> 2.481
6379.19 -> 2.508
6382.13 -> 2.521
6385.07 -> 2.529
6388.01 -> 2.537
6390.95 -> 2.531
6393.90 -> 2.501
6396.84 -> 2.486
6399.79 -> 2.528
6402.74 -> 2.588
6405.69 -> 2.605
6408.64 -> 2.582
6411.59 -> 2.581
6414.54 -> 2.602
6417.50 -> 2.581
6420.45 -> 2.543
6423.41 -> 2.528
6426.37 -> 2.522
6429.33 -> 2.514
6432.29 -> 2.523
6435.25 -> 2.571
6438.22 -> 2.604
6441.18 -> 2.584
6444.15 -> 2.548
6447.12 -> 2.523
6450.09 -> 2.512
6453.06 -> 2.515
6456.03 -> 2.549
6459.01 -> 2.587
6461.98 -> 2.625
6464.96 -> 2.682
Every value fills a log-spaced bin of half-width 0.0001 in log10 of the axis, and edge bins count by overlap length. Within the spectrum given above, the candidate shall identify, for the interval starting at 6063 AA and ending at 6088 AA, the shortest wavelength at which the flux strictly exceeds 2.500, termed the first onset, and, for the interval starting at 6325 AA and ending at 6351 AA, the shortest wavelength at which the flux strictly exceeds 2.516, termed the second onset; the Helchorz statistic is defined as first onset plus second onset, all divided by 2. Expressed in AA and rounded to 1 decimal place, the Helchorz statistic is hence 6199.7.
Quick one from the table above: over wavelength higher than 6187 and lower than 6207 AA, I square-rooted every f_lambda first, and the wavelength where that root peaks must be 6199.63 AA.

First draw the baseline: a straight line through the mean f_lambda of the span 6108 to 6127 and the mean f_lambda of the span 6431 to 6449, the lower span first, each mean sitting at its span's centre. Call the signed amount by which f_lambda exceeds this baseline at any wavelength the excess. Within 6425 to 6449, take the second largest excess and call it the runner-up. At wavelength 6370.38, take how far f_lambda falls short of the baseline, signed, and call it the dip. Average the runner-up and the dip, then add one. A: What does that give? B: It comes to 1.03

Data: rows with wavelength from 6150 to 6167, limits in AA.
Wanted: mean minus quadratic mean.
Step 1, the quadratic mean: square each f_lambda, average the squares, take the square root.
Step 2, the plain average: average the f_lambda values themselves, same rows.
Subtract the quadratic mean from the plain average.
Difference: -0.0006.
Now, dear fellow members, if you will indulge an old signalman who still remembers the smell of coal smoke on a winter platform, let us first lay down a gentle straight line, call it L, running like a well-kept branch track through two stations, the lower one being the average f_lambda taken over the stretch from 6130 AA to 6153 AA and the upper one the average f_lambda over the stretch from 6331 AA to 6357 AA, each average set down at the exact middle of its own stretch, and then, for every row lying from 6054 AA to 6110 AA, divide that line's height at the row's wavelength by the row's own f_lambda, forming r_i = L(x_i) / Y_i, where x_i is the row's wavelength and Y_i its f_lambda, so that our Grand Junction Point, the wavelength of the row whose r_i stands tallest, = 6108.94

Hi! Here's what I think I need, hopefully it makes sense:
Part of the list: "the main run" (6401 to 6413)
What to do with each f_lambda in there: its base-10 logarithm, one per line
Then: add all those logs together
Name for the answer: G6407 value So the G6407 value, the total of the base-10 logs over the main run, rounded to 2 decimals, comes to 1.65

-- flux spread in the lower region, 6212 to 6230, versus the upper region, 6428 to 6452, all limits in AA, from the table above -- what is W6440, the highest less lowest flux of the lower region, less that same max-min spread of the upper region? 0.15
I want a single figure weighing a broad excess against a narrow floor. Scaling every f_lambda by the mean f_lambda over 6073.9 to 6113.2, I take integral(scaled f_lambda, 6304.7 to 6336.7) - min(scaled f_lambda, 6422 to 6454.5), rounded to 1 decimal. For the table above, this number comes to 30.9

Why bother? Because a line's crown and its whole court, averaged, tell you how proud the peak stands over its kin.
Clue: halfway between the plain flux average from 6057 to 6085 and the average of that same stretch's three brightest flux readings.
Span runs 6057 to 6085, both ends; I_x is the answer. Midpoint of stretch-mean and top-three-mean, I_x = 2.59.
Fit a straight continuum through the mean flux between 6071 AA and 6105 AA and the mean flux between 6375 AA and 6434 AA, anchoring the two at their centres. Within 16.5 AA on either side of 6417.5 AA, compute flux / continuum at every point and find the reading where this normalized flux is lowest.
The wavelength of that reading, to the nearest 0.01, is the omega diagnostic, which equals 6429.33 AA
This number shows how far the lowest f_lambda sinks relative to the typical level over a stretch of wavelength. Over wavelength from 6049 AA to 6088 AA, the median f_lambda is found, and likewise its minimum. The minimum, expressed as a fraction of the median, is 0.960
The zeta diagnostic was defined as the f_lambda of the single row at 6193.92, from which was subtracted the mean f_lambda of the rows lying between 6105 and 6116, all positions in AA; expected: 0.057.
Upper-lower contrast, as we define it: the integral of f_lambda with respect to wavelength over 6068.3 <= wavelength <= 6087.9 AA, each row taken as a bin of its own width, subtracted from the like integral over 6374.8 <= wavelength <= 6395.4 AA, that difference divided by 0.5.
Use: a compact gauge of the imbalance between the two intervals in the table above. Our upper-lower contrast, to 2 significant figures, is 2.8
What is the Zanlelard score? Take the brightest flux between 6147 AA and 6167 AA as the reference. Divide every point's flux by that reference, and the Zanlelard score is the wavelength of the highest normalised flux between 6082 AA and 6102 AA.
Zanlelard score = 6083.67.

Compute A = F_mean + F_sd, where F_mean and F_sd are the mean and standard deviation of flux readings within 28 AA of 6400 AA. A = 2.58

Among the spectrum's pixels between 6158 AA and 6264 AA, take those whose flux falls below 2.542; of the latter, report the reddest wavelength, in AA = 6256.99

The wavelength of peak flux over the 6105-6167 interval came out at 6151.28 AA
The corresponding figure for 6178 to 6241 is 6213.92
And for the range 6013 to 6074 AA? 6052.93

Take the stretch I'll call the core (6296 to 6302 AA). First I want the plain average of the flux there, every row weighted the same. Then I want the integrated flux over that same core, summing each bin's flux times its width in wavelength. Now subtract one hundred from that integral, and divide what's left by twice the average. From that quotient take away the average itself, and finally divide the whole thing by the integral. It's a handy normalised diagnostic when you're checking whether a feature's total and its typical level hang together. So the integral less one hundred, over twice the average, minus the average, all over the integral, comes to -1.3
